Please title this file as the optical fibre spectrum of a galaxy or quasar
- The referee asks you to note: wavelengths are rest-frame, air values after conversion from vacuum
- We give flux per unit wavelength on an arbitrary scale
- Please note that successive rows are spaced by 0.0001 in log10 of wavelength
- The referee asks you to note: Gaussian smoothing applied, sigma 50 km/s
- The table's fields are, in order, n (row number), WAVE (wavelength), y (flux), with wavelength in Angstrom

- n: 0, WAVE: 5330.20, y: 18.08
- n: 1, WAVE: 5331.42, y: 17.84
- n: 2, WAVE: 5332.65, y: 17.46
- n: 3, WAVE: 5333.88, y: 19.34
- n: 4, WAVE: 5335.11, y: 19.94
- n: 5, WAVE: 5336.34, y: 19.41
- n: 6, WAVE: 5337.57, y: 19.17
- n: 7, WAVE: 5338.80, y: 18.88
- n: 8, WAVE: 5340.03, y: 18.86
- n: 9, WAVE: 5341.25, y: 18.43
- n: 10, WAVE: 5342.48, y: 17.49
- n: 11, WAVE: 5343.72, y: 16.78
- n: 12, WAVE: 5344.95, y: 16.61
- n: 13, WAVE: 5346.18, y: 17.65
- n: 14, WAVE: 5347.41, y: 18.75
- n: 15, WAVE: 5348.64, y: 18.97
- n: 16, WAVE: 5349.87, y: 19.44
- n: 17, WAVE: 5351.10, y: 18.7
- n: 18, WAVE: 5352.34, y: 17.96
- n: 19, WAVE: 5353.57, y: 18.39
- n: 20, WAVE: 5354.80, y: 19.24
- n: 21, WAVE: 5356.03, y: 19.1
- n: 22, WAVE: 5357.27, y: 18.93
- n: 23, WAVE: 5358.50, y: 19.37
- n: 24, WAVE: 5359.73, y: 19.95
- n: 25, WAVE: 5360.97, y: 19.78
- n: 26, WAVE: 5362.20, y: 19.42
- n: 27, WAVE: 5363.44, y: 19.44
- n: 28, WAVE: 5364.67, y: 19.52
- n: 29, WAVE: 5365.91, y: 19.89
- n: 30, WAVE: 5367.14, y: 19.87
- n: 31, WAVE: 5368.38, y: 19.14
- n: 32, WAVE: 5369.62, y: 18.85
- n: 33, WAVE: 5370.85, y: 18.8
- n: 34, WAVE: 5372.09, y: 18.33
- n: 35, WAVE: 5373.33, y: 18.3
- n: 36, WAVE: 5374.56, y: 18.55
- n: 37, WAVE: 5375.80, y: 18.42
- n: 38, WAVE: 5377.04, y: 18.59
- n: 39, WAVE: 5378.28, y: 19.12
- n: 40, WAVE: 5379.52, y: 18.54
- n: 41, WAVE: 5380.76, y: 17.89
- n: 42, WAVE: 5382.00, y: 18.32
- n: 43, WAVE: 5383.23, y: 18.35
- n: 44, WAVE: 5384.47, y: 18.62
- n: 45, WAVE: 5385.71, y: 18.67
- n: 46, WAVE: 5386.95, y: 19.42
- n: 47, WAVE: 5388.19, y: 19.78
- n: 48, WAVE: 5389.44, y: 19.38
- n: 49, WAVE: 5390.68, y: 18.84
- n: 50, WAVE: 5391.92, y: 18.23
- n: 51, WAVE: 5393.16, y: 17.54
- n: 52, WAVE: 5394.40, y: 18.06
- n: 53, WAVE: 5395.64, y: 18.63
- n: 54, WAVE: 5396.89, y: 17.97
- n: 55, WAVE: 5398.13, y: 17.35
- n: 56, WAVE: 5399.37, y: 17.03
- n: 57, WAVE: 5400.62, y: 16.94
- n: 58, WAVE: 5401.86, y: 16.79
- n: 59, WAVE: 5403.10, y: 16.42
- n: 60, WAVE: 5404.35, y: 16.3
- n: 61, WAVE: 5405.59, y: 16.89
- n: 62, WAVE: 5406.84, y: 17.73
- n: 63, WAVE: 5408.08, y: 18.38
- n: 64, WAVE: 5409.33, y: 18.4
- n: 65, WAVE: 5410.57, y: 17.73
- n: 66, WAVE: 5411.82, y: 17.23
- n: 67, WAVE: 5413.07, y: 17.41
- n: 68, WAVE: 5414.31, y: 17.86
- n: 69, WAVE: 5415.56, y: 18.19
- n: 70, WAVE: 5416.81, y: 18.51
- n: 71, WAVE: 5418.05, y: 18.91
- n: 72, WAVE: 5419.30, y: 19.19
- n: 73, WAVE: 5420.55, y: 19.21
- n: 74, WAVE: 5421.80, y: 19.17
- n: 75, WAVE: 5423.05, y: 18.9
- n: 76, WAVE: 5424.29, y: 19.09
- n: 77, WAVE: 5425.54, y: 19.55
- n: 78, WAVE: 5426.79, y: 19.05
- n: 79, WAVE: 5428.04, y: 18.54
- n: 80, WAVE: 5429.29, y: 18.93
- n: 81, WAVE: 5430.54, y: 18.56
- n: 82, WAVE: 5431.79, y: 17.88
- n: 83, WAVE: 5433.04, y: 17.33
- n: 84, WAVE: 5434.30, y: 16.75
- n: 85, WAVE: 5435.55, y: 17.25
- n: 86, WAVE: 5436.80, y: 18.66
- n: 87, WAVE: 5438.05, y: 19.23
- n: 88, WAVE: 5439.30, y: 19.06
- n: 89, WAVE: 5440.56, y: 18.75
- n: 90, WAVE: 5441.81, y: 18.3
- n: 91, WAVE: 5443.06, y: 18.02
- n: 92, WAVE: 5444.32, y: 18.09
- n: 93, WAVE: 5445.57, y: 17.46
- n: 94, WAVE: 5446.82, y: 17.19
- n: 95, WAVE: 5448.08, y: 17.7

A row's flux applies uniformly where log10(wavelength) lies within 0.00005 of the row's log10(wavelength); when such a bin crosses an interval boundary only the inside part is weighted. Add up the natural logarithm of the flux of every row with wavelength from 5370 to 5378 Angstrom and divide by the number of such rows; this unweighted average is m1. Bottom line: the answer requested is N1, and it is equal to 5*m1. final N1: 14.59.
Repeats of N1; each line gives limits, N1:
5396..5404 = 14.19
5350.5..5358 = 14.65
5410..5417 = 14.40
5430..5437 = 14.37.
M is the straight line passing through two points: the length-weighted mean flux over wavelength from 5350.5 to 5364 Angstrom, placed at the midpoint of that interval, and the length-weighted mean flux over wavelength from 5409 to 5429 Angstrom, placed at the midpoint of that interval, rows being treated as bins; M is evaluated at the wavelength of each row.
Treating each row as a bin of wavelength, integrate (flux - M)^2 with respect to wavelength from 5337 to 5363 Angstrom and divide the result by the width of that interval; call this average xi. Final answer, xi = 1.1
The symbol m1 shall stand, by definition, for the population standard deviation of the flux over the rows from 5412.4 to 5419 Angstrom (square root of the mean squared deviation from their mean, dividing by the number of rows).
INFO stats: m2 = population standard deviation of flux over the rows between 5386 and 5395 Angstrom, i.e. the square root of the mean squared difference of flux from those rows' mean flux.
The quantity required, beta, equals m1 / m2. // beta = 0.67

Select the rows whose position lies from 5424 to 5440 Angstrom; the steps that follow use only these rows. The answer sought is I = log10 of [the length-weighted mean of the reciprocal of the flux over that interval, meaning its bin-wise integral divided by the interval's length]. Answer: -1.27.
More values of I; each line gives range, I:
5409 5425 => -1.27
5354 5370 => -1.29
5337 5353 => -1.26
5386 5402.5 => -1.26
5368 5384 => -1.27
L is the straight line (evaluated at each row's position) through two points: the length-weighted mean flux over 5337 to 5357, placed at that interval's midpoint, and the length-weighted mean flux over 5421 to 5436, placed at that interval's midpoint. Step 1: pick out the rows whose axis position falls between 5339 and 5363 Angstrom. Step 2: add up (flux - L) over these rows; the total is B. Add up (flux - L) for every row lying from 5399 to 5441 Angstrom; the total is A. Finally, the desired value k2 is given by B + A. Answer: -7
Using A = -11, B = 4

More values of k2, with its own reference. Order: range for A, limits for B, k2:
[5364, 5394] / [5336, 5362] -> 14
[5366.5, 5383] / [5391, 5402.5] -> -4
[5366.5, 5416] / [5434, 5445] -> -12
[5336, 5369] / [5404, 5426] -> 9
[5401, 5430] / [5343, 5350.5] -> -8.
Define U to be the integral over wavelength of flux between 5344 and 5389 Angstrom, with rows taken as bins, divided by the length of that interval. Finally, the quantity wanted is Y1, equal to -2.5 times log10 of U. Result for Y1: -3.19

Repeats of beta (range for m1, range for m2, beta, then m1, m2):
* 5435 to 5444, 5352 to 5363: 1.05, 0.63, 0.60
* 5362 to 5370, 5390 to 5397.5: 0.80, 0.34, 0.43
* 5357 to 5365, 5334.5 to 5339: 0.77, 0.30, 0.39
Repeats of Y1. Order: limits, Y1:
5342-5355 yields -3.15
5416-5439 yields -3.17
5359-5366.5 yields -3.23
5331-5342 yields -3.19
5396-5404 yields -3.08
